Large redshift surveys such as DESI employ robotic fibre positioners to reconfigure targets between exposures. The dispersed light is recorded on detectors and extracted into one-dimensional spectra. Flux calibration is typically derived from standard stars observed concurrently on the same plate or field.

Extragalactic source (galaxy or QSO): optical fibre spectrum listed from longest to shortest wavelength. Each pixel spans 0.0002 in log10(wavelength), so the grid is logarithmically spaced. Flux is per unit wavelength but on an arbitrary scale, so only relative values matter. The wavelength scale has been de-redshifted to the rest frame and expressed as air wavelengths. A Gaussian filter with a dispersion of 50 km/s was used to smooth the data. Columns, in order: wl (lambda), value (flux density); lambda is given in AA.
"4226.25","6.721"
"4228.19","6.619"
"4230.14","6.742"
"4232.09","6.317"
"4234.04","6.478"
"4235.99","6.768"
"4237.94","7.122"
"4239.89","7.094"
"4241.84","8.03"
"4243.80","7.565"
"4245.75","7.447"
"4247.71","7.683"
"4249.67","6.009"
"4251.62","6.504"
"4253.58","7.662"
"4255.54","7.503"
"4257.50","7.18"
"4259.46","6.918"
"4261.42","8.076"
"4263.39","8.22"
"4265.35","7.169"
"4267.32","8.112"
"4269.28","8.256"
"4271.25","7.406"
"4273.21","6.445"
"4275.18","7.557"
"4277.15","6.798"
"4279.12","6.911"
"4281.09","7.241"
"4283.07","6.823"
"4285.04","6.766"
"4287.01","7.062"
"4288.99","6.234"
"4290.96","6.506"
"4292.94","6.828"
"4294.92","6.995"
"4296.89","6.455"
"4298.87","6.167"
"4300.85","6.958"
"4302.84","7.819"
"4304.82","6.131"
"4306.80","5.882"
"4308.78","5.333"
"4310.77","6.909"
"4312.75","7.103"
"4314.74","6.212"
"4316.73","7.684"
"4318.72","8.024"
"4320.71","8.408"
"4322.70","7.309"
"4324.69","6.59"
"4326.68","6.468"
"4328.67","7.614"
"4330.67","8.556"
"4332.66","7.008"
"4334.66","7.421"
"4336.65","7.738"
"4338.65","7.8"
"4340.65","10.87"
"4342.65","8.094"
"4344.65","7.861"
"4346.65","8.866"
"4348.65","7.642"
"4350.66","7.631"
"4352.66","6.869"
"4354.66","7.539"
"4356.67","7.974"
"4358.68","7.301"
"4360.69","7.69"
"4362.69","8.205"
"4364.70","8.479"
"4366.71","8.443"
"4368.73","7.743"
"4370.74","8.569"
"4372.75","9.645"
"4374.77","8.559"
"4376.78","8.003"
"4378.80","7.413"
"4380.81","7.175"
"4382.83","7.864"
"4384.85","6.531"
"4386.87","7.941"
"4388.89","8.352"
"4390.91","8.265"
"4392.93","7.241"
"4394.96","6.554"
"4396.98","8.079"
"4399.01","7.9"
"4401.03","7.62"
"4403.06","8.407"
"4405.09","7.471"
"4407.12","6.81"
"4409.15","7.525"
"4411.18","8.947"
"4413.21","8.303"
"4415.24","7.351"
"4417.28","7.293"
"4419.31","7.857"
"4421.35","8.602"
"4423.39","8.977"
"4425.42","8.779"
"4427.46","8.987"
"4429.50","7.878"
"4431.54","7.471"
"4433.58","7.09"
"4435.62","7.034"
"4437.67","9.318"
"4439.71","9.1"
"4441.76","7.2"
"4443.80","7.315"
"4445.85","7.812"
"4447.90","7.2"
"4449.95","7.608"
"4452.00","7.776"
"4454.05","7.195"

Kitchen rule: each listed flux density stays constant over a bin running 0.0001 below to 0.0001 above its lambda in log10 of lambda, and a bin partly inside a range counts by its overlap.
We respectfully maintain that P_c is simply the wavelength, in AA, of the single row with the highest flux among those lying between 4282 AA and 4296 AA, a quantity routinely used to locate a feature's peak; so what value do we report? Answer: 4287.01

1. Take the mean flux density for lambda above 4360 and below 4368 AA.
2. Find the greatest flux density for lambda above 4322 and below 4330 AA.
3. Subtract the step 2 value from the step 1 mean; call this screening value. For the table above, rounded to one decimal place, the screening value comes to 0.6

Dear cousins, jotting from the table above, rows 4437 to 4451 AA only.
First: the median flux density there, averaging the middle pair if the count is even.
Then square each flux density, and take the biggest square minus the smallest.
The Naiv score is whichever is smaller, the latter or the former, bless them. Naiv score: 7.6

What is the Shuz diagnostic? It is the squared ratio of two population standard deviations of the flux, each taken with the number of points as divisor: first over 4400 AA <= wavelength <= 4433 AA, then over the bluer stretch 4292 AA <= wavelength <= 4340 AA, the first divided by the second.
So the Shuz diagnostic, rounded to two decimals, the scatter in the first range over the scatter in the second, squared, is 0.72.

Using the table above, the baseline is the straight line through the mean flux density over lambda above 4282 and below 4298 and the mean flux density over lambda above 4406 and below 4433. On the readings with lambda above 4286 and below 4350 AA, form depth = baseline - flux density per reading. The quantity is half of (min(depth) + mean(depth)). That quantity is -2.0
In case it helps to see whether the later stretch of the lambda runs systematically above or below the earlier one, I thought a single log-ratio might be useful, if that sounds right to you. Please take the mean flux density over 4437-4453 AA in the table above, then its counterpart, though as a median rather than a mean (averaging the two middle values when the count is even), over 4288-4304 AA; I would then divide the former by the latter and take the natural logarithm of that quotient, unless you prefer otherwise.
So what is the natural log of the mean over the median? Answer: 0.17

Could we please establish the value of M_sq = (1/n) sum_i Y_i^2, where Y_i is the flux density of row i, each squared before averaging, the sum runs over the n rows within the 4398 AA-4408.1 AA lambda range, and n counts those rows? 59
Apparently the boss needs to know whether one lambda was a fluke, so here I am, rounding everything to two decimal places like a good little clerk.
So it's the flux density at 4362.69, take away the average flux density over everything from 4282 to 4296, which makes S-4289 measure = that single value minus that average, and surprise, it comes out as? 1.46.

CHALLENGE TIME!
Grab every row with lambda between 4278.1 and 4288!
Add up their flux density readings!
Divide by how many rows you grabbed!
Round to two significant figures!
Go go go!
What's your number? 7.0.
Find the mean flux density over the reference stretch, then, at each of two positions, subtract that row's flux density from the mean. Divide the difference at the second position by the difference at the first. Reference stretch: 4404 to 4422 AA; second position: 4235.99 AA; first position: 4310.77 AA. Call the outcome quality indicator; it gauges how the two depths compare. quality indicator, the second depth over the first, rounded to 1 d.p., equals 1.2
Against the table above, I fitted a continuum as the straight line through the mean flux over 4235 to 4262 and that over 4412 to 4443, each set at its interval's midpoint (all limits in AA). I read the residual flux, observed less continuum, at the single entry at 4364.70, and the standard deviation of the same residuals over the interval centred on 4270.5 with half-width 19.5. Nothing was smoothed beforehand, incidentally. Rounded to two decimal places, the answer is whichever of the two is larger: 0.69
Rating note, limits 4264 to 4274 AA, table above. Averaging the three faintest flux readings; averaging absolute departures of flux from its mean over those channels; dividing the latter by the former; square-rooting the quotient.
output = 0.28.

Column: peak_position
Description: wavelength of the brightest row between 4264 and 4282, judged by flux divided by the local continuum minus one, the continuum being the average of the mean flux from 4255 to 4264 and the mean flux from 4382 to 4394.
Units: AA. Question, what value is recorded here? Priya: 4269.28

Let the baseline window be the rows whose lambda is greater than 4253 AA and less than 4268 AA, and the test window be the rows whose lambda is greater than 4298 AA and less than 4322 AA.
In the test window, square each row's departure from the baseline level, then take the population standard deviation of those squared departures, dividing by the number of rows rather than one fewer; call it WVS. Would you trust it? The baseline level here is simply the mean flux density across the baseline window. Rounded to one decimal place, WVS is 1.5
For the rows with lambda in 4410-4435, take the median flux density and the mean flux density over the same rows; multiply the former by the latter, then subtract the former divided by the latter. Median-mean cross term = 65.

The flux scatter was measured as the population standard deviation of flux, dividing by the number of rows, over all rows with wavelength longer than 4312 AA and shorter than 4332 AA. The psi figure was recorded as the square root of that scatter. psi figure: 0.88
